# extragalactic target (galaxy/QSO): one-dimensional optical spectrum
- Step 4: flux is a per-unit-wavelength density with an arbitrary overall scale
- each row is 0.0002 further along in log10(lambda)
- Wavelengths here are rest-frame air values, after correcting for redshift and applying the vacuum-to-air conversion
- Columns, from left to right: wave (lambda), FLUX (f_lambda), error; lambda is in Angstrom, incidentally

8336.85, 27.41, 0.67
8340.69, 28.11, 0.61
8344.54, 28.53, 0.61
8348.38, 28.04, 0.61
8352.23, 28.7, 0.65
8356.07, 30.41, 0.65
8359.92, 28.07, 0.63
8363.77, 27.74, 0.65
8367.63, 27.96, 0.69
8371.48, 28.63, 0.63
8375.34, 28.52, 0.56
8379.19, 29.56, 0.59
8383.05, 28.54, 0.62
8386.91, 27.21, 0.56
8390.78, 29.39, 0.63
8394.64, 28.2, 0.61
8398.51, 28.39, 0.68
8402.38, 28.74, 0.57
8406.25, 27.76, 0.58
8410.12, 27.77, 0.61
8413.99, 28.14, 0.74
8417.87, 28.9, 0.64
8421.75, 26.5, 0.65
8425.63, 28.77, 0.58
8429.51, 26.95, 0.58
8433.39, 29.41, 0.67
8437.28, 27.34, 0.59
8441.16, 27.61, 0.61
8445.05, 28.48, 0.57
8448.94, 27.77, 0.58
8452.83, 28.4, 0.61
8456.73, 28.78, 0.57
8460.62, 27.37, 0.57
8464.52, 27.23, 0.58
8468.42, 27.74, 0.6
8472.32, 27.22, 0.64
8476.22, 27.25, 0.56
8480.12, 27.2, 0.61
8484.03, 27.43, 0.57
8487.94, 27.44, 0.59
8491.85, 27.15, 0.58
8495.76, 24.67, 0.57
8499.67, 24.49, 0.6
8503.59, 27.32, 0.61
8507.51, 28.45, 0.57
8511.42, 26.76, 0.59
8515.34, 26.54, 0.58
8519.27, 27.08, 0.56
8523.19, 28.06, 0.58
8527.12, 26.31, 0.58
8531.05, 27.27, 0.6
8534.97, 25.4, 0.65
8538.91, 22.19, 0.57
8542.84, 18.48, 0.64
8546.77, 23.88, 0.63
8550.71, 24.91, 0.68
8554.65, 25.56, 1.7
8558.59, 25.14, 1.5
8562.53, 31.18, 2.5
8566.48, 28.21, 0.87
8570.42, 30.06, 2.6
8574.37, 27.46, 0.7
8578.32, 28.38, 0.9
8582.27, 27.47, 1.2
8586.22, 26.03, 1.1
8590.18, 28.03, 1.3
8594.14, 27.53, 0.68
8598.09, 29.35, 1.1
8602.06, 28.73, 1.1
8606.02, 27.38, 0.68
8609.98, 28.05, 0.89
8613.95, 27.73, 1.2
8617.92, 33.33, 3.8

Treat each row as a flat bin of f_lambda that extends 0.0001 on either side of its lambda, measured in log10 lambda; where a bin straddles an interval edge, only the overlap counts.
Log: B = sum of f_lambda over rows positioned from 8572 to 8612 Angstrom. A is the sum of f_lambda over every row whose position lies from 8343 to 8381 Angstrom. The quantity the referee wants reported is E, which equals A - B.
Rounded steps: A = 286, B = 278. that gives 8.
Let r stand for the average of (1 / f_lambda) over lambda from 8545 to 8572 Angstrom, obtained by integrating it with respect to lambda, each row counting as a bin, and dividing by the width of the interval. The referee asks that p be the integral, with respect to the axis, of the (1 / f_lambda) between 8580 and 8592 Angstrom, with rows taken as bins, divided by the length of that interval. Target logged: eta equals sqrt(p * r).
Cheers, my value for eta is 0.0371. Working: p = 0.0368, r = 0.0374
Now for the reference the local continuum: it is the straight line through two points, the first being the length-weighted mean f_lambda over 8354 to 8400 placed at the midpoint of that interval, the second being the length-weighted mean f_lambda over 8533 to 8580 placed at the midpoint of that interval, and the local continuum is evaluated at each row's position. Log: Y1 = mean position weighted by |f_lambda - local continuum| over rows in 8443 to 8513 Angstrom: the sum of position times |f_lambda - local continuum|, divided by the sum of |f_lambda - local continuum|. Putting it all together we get 8483.8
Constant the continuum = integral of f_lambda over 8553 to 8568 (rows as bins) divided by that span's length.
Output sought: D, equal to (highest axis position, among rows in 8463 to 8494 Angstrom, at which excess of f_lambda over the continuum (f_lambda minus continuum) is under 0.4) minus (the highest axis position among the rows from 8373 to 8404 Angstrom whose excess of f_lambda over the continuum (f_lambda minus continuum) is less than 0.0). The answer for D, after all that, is 104.9 Angstrom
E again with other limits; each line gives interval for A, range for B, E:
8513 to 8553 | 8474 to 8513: -18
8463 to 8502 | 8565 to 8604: -13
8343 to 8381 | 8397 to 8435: 5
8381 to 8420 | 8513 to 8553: 33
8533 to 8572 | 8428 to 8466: -24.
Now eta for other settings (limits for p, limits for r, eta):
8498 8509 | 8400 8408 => 0.0364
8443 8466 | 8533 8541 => 0.0389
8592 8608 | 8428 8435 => 0.0355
